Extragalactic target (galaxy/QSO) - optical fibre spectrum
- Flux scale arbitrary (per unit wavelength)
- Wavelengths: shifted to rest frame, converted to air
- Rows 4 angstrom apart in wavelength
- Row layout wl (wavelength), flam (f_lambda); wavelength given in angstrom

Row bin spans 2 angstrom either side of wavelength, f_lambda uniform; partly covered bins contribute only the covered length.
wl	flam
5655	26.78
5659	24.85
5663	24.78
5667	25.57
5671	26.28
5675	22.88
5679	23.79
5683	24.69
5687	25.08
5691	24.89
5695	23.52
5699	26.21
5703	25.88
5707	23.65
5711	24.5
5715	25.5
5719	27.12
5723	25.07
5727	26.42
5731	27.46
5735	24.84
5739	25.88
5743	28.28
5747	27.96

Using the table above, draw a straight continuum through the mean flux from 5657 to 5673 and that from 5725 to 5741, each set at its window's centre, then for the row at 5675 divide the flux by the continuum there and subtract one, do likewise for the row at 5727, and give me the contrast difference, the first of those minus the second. -0.12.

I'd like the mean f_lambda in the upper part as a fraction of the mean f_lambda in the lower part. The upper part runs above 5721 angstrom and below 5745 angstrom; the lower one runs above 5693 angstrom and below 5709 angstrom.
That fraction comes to 1.06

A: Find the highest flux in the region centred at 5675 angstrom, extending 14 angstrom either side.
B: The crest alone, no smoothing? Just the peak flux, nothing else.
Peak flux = 26.28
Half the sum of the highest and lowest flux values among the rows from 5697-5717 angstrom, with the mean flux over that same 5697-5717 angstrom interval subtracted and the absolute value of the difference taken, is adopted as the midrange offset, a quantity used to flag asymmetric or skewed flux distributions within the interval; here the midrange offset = 0.218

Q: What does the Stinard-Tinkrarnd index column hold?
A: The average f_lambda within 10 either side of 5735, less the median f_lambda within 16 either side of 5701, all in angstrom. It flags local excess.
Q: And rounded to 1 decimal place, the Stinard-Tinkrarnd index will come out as 1.6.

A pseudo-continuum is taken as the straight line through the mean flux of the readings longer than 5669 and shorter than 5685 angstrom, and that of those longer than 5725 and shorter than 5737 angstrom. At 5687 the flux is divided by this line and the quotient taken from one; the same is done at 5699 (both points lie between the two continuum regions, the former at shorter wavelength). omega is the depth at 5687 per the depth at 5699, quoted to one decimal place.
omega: 0.3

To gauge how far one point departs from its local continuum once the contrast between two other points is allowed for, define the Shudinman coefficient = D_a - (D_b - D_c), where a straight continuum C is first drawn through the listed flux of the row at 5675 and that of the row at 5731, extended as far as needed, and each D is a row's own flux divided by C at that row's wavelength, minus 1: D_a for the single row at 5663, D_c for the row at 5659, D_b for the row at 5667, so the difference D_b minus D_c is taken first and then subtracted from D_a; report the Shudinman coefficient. 0.13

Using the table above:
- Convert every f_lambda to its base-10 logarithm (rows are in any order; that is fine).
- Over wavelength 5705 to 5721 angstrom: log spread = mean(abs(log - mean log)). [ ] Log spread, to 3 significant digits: 0.0192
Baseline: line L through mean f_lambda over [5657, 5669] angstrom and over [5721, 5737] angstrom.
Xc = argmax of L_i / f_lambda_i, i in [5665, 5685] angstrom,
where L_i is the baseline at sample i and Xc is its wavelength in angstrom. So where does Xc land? 5675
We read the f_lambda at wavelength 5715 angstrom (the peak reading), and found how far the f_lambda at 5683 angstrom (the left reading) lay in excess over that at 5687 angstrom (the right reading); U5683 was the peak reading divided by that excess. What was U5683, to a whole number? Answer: -65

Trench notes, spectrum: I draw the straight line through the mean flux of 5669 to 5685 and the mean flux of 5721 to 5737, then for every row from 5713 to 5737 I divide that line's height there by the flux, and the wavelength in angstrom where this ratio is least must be 5719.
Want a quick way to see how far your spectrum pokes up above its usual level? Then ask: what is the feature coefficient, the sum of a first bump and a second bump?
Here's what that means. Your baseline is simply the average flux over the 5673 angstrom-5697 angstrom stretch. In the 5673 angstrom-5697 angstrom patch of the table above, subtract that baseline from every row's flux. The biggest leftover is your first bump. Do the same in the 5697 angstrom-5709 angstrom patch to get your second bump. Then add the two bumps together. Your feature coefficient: 3.0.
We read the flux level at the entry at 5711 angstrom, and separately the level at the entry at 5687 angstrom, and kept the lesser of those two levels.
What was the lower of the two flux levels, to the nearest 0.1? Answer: 24.5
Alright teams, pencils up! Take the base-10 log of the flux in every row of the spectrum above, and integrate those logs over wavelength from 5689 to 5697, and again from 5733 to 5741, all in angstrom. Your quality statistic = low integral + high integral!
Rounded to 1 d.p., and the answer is 22.3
